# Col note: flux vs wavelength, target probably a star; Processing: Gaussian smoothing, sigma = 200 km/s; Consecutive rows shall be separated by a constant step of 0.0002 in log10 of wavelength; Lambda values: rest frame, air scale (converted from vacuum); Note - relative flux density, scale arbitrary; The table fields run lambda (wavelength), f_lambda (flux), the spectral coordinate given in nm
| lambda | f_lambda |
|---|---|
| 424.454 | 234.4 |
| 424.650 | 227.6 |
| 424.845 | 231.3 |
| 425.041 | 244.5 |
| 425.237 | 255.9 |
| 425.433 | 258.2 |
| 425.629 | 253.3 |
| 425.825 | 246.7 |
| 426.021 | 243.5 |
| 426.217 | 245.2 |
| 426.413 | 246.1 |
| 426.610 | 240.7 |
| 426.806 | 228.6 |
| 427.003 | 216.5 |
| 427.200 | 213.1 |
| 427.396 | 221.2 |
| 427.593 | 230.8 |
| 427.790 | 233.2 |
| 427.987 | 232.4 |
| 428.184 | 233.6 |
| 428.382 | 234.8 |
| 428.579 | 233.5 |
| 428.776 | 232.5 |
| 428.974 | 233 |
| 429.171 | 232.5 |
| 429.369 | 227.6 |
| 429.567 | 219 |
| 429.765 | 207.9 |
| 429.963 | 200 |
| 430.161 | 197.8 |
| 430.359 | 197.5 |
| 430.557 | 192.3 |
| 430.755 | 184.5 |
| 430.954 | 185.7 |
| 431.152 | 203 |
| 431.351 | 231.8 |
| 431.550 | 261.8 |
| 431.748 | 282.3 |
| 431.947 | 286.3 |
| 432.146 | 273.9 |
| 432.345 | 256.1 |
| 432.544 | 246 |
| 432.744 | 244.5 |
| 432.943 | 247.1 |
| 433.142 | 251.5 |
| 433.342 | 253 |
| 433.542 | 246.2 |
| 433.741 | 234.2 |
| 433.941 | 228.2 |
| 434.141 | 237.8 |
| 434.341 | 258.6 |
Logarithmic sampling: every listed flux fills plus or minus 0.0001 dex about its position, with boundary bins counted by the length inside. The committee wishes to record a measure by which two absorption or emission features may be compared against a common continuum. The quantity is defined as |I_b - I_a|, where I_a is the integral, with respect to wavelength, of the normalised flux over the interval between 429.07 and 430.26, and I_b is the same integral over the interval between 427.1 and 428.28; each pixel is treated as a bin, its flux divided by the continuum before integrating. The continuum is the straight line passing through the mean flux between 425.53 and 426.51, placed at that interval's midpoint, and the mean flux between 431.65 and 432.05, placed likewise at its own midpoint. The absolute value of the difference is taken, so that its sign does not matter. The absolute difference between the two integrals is 0.10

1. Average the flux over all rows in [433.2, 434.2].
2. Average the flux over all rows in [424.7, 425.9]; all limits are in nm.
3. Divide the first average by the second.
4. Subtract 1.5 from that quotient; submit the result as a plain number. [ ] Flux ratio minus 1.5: -0.53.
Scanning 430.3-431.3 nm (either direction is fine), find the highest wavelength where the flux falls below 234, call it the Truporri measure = 431.152 nm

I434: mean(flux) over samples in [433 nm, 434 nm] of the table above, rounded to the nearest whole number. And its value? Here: 243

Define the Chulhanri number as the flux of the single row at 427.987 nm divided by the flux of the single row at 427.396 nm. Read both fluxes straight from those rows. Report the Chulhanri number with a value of 1.05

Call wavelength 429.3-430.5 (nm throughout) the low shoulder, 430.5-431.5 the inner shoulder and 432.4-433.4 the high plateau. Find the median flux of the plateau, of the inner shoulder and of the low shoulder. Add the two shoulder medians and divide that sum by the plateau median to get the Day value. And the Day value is 1.60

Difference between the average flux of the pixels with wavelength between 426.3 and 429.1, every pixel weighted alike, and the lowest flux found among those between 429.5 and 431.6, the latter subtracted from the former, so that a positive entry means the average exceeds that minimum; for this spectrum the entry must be 46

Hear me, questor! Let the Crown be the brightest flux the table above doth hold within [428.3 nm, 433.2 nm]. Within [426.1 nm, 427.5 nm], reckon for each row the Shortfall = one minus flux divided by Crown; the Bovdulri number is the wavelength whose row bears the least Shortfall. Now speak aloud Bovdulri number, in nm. 426.413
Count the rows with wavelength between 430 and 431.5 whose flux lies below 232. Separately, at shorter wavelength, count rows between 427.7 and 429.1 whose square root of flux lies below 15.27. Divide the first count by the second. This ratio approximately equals 2.3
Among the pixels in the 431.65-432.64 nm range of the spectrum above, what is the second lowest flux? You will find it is 256.1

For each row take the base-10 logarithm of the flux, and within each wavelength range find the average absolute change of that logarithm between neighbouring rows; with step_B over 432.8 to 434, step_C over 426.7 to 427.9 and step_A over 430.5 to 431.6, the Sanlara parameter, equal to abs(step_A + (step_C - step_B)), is 0.037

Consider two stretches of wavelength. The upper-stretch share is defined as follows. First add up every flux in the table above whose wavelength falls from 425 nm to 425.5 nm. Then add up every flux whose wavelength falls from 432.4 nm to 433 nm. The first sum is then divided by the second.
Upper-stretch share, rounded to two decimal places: 1.03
